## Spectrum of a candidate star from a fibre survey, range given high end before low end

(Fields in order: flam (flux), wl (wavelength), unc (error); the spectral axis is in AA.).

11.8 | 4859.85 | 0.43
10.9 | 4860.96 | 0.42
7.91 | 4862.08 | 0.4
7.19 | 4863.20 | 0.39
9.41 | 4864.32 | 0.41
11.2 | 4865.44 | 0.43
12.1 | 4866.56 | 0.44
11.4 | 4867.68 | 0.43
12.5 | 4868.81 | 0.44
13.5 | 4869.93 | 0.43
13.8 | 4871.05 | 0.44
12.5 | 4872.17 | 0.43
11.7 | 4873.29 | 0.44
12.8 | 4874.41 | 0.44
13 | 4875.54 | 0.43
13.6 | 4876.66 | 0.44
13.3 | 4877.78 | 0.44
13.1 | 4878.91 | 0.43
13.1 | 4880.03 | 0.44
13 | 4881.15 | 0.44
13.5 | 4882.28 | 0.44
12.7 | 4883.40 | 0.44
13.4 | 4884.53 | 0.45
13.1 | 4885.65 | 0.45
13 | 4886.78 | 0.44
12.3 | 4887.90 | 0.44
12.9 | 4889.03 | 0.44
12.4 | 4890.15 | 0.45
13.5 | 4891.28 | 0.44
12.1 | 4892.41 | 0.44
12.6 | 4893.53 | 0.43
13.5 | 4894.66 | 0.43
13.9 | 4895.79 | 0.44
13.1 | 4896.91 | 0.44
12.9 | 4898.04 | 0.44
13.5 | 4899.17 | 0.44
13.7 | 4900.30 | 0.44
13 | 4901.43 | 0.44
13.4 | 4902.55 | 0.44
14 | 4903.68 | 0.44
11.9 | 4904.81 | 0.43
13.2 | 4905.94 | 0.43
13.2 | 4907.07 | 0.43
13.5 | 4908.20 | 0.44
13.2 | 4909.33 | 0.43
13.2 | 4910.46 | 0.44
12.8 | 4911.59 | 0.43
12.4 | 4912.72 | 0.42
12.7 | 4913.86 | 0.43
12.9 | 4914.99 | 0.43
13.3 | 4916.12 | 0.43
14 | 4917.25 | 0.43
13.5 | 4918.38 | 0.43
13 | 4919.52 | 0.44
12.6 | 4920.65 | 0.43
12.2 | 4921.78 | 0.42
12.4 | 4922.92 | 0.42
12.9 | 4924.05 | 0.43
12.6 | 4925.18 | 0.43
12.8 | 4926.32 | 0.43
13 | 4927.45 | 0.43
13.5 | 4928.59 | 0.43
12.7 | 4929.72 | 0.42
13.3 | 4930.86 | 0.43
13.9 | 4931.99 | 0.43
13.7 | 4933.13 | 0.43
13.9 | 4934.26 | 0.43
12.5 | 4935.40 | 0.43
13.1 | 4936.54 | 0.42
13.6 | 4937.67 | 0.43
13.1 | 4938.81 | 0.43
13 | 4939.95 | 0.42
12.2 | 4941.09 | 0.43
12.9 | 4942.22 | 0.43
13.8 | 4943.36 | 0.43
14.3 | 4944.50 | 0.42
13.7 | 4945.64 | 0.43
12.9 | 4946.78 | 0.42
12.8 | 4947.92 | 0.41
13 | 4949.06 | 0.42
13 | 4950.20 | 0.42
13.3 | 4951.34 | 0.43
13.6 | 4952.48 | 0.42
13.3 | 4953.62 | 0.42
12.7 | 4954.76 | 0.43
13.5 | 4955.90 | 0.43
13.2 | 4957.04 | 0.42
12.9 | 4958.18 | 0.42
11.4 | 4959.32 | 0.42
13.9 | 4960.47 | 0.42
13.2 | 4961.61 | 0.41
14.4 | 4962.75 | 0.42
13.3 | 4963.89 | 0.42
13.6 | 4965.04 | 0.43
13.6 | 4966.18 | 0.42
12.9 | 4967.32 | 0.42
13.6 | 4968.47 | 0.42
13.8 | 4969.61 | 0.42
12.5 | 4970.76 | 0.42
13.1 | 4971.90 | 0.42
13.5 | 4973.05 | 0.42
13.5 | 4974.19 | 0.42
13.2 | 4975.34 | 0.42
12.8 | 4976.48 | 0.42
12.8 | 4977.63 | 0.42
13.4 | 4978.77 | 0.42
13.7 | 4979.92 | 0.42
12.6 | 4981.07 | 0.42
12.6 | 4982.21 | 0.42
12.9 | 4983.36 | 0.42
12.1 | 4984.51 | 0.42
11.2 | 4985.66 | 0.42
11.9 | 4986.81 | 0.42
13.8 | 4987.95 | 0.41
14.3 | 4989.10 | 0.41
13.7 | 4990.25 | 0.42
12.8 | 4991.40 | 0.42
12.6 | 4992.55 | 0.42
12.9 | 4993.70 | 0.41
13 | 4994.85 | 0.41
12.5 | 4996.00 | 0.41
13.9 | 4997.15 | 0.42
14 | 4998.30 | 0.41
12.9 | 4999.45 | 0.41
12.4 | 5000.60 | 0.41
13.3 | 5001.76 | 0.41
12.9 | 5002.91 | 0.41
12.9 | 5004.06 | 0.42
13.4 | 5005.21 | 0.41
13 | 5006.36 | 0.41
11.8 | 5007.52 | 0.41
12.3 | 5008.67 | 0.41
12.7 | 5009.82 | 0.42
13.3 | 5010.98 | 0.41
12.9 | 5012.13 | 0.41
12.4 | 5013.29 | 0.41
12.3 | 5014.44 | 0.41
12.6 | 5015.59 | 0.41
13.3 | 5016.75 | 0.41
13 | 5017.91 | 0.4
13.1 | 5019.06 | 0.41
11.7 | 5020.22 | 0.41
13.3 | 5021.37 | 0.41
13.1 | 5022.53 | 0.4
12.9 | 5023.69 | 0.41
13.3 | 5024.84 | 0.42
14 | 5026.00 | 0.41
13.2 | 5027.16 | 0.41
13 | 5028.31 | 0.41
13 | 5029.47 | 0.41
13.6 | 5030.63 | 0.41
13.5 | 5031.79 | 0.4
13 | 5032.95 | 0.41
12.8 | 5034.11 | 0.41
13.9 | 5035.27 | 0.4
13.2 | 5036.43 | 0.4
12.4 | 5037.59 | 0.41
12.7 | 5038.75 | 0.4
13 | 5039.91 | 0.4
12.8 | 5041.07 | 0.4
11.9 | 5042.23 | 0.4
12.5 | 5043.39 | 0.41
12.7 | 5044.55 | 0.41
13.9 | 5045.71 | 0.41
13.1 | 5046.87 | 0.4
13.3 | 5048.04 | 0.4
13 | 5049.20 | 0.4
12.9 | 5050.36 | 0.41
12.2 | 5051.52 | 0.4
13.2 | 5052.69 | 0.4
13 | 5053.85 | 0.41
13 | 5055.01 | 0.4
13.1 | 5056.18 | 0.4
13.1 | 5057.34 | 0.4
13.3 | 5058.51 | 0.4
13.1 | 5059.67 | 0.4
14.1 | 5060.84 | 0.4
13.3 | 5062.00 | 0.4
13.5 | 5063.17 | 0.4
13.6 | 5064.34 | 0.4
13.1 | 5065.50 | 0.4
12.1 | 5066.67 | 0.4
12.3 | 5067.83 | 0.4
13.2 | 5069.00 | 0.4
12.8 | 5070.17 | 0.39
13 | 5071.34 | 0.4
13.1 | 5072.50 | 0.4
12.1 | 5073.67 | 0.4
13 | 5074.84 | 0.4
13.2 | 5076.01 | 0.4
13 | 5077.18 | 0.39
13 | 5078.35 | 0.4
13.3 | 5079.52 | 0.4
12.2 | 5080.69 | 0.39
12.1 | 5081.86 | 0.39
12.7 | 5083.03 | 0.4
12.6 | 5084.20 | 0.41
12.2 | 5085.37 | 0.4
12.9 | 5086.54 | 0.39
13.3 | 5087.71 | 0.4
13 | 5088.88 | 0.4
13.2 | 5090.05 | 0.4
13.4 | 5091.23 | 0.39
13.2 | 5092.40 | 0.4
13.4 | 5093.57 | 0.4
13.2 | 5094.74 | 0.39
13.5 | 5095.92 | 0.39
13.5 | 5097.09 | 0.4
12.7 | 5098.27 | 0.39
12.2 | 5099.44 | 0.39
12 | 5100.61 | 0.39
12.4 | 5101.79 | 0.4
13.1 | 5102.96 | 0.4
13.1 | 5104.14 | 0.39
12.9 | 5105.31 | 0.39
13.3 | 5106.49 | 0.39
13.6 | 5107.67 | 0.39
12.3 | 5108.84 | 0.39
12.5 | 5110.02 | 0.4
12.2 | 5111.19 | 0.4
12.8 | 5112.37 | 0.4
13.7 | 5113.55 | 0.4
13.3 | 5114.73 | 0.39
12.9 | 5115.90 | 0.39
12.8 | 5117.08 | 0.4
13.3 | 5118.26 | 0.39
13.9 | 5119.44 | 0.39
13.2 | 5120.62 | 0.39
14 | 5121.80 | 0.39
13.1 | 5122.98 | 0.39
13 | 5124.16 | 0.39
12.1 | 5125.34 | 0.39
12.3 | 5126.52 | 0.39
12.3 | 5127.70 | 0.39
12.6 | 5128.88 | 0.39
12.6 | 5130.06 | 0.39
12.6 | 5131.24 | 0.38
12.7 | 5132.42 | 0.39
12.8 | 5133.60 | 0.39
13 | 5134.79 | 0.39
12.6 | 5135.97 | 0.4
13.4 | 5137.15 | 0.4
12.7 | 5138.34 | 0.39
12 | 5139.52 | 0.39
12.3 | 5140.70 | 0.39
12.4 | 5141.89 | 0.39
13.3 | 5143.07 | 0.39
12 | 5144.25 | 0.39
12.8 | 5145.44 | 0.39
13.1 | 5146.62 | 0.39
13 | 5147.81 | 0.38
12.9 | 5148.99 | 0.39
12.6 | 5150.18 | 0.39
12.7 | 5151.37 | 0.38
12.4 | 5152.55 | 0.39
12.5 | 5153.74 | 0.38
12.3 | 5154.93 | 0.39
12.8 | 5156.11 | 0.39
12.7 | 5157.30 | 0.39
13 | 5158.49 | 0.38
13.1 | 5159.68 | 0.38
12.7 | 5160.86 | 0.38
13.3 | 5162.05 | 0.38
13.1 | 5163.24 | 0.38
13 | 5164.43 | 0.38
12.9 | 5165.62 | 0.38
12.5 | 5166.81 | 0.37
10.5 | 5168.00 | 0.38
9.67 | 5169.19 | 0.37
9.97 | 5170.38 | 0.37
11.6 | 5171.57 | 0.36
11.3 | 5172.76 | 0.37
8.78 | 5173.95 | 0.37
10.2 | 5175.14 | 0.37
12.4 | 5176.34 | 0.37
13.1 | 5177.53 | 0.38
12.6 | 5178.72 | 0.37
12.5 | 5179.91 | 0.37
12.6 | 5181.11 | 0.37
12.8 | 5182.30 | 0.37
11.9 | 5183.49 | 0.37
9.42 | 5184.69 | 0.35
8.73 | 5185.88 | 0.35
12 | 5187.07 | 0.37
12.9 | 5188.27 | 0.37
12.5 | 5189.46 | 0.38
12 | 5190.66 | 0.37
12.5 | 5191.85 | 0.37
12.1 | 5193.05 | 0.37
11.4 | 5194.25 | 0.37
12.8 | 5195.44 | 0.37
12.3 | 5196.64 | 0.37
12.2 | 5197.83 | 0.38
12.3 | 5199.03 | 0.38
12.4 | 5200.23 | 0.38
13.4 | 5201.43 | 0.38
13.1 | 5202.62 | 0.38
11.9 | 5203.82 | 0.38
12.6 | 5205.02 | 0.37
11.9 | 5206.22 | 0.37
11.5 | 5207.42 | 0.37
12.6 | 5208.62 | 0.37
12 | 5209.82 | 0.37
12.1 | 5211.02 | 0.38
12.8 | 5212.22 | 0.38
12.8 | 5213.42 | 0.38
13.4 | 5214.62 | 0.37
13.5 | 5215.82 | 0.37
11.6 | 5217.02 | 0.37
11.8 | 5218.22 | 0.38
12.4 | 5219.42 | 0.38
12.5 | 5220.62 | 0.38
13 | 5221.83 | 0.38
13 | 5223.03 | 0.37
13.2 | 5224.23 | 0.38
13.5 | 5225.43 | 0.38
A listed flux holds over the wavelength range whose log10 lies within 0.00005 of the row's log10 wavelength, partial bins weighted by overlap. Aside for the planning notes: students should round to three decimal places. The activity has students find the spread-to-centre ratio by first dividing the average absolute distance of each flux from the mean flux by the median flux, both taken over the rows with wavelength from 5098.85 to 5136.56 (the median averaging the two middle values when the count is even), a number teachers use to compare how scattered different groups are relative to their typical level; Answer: 0.032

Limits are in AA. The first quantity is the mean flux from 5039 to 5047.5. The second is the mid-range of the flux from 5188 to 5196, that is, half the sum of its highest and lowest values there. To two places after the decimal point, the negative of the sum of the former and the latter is -24.99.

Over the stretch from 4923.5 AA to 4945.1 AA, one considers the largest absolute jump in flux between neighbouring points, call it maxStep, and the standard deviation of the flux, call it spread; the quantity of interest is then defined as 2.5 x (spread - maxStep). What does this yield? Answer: -2.1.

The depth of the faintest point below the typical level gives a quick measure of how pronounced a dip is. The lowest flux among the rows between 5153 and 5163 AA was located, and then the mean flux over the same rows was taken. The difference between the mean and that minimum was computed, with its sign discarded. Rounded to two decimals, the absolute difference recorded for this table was 0.50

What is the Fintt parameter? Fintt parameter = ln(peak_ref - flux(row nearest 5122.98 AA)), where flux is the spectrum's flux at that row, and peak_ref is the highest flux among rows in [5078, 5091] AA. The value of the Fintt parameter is -1.6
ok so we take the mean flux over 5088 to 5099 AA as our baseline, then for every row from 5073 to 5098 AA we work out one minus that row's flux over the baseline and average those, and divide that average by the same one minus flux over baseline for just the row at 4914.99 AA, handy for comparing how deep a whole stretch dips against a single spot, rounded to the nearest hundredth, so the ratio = 0.84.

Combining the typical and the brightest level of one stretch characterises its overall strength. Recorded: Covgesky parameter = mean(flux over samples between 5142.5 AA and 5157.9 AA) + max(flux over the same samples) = 26.0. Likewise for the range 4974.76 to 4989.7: 27.2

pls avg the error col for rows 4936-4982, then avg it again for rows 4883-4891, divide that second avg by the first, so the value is 1.05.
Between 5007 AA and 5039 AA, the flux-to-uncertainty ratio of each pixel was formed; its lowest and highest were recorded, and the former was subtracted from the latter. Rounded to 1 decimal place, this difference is 6.2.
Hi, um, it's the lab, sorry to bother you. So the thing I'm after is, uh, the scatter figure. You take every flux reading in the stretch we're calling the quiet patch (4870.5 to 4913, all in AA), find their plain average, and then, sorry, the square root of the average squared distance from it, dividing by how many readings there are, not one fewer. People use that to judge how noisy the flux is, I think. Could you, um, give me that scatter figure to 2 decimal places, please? 0.53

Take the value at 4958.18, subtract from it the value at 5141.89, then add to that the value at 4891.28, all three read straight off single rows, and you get 14.0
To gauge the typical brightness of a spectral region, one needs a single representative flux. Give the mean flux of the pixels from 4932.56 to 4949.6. 13.2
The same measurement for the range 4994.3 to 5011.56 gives 13.0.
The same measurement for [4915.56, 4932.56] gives 13.0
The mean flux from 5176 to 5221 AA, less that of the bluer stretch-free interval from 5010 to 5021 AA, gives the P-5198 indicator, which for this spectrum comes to -0.5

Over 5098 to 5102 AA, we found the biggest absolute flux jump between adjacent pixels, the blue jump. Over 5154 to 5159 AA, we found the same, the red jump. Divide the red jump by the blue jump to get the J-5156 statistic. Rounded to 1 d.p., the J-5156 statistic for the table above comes 1.0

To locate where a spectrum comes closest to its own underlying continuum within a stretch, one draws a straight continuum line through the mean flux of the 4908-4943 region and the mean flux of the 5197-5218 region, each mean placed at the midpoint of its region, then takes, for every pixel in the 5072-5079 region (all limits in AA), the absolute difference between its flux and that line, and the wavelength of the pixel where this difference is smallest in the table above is 5074.84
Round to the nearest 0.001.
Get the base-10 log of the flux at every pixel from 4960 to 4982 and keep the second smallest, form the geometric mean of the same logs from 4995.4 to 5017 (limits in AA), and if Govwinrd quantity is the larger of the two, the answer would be 1.110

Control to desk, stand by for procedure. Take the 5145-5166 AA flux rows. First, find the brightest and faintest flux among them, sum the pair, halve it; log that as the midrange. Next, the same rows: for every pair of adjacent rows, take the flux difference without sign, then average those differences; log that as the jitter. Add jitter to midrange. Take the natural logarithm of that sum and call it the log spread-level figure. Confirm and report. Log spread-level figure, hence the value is 2.57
